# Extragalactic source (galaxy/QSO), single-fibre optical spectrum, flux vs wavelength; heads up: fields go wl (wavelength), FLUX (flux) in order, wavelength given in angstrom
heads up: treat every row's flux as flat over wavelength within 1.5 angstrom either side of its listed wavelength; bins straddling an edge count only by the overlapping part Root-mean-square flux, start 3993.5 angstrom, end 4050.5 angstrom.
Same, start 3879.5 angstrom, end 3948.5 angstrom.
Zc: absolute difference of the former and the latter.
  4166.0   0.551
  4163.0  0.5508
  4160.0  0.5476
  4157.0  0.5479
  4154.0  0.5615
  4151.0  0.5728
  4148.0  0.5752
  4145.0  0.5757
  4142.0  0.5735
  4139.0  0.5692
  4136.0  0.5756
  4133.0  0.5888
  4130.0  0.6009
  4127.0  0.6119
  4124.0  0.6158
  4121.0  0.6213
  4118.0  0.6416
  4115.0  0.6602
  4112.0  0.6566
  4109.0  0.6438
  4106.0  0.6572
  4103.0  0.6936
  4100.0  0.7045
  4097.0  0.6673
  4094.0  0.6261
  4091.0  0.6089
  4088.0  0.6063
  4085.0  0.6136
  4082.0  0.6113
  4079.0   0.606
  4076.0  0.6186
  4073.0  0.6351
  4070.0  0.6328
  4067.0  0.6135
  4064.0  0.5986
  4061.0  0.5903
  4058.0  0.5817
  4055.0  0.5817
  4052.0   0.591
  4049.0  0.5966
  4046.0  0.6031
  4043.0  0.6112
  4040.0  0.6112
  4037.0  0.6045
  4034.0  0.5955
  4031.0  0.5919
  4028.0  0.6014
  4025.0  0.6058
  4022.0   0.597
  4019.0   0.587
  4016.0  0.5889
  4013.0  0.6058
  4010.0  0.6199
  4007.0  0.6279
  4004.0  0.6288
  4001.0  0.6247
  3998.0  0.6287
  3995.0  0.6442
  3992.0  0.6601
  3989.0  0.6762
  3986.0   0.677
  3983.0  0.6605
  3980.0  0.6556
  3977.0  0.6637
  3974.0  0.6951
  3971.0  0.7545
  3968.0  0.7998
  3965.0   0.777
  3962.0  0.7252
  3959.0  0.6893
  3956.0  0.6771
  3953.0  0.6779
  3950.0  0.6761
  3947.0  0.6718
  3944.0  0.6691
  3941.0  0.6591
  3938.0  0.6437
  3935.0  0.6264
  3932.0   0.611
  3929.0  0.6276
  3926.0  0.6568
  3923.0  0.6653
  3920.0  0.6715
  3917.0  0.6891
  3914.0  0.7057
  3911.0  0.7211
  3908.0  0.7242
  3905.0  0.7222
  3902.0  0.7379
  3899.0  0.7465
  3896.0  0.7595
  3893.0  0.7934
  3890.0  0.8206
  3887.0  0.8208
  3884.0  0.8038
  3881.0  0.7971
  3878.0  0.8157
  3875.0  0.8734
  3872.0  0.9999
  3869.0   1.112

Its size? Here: 0.10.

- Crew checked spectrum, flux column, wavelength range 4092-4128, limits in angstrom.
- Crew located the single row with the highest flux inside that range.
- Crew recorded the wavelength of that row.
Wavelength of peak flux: 4100.0 angstrom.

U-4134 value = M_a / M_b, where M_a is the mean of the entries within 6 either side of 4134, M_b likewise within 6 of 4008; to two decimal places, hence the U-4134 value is 0.94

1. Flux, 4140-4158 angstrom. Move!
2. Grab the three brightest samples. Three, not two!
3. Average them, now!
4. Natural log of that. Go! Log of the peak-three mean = -0.55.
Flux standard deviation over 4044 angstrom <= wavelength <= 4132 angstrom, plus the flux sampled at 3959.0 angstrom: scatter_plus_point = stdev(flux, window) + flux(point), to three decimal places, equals 0.720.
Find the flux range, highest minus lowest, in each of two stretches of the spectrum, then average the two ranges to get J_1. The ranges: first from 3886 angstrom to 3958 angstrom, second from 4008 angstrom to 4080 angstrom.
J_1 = 0.132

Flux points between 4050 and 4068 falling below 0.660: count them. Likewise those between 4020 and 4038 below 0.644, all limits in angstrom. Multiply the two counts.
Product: 36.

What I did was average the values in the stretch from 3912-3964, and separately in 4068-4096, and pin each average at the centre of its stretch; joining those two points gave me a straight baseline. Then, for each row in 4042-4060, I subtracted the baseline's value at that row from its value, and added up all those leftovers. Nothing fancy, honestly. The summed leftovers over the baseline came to -0.21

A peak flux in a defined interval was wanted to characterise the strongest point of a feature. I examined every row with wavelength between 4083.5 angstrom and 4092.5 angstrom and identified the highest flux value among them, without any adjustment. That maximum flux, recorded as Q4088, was 0.6136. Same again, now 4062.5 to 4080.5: 0.6351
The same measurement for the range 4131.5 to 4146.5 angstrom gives 0.5888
